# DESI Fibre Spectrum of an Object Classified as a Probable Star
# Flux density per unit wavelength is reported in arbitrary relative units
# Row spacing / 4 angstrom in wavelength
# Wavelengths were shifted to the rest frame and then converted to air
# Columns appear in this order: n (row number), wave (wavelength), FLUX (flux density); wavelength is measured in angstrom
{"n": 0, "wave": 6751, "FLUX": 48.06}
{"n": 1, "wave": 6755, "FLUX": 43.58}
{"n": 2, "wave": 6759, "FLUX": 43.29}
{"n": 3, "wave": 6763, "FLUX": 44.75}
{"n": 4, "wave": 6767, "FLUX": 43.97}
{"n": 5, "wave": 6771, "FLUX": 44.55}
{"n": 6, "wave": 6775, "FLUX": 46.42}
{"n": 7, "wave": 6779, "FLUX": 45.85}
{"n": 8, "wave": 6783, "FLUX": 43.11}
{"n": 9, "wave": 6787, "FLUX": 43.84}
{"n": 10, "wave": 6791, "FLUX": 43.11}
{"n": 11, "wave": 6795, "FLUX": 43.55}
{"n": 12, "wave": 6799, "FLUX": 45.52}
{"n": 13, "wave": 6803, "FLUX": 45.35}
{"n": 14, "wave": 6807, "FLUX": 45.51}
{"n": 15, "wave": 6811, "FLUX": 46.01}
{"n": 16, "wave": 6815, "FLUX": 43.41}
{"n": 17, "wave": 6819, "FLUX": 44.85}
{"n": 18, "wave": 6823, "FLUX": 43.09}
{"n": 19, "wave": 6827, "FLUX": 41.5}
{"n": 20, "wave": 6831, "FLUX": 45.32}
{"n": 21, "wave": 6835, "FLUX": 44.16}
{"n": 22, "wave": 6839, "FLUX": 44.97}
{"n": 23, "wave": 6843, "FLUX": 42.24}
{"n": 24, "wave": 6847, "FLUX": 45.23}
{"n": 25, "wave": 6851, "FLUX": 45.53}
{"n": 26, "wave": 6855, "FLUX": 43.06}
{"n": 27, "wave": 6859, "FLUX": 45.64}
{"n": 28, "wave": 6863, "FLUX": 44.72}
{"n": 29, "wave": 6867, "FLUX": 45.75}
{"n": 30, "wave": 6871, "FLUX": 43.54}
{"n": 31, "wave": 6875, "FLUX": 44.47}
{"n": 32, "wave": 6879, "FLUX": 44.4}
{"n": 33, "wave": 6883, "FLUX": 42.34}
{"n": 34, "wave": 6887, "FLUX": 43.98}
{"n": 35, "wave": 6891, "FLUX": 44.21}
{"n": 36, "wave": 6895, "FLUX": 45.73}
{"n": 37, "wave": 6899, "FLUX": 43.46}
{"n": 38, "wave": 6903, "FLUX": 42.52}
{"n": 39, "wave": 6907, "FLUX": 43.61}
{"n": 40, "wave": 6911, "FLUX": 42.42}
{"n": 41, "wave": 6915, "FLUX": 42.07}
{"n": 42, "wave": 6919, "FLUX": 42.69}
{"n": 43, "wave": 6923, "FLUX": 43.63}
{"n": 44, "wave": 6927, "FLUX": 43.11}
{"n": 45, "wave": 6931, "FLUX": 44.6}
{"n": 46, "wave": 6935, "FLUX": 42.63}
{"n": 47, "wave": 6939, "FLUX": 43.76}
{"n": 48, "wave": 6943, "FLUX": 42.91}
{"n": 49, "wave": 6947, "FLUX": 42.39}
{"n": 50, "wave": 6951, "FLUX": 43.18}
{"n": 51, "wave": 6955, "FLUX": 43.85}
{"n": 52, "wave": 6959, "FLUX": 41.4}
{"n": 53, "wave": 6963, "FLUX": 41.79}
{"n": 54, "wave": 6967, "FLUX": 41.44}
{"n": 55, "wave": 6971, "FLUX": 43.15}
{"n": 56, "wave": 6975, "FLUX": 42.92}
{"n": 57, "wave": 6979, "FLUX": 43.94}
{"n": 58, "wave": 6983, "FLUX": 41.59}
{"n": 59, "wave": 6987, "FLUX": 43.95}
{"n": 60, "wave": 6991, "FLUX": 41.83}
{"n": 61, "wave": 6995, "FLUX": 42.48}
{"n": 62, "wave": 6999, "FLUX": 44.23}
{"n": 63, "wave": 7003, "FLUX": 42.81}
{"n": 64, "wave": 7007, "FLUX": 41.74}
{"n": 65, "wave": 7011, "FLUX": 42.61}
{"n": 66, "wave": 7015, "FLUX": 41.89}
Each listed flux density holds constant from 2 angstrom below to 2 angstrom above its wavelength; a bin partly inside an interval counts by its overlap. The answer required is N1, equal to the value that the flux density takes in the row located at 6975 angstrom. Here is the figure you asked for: 42.92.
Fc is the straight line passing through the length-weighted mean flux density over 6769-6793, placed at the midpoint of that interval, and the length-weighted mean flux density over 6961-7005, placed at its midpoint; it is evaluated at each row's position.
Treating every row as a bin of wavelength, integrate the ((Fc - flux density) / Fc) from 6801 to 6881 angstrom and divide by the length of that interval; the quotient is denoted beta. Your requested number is -0.011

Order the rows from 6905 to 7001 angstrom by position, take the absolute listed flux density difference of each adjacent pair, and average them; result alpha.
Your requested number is 1.15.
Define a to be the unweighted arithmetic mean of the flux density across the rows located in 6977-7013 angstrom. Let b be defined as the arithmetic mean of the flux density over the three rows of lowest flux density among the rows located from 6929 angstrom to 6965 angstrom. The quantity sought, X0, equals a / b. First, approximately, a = 42.8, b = 41.9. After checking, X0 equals 1.02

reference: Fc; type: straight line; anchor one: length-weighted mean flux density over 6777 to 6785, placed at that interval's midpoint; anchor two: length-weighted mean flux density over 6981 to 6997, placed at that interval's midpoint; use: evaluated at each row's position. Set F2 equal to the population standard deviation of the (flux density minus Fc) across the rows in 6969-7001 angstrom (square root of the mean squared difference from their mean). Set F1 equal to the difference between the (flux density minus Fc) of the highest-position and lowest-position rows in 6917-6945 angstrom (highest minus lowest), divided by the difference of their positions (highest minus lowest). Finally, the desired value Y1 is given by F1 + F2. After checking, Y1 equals 0.96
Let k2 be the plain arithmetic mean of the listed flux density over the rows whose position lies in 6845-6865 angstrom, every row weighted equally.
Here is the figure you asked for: 44.8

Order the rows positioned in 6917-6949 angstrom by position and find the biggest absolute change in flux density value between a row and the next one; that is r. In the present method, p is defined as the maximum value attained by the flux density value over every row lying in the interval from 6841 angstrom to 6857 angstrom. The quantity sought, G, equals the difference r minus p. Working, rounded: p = 45.53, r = 1.97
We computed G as -43.6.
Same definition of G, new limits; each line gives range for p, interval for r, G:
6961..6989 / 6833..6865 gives -41.0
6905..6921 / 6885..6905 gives -41.3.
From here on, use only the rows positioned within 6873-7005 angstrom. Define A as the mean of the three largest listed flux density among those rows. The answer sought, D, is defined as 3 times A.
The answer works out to 135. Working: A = 44.9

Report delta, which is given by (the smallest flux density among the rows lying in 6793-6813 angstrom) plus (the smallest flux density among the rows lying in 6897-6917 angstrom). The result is 85.6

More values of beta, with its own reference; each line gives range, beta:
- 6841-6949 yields -0.005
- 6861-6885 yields -0.012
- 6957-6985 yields 0.012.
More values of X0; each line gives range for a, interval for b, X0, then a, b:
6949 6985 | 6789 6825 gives 0.99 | 42.6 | 43.2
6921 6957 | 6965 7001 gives 1.04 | 43.3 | 41.6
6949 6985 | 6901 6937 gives 1.01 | 42.6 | 42.3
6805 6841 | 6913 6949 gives 1.05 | 44.3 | 42.4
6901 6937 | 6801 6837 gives 1.01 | 43.0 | 42.7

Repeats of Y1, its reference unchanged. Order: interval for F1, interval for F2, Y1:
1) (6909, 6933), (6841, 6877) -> 1.33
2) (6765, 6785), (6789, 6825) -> 1.08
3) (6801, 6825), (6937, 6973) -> 0.74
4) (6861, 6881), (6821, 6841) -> 1.41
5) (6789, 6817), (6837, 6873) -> 1.23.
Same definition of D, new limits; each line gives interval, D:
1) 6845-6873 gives 137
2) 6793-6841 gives 137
